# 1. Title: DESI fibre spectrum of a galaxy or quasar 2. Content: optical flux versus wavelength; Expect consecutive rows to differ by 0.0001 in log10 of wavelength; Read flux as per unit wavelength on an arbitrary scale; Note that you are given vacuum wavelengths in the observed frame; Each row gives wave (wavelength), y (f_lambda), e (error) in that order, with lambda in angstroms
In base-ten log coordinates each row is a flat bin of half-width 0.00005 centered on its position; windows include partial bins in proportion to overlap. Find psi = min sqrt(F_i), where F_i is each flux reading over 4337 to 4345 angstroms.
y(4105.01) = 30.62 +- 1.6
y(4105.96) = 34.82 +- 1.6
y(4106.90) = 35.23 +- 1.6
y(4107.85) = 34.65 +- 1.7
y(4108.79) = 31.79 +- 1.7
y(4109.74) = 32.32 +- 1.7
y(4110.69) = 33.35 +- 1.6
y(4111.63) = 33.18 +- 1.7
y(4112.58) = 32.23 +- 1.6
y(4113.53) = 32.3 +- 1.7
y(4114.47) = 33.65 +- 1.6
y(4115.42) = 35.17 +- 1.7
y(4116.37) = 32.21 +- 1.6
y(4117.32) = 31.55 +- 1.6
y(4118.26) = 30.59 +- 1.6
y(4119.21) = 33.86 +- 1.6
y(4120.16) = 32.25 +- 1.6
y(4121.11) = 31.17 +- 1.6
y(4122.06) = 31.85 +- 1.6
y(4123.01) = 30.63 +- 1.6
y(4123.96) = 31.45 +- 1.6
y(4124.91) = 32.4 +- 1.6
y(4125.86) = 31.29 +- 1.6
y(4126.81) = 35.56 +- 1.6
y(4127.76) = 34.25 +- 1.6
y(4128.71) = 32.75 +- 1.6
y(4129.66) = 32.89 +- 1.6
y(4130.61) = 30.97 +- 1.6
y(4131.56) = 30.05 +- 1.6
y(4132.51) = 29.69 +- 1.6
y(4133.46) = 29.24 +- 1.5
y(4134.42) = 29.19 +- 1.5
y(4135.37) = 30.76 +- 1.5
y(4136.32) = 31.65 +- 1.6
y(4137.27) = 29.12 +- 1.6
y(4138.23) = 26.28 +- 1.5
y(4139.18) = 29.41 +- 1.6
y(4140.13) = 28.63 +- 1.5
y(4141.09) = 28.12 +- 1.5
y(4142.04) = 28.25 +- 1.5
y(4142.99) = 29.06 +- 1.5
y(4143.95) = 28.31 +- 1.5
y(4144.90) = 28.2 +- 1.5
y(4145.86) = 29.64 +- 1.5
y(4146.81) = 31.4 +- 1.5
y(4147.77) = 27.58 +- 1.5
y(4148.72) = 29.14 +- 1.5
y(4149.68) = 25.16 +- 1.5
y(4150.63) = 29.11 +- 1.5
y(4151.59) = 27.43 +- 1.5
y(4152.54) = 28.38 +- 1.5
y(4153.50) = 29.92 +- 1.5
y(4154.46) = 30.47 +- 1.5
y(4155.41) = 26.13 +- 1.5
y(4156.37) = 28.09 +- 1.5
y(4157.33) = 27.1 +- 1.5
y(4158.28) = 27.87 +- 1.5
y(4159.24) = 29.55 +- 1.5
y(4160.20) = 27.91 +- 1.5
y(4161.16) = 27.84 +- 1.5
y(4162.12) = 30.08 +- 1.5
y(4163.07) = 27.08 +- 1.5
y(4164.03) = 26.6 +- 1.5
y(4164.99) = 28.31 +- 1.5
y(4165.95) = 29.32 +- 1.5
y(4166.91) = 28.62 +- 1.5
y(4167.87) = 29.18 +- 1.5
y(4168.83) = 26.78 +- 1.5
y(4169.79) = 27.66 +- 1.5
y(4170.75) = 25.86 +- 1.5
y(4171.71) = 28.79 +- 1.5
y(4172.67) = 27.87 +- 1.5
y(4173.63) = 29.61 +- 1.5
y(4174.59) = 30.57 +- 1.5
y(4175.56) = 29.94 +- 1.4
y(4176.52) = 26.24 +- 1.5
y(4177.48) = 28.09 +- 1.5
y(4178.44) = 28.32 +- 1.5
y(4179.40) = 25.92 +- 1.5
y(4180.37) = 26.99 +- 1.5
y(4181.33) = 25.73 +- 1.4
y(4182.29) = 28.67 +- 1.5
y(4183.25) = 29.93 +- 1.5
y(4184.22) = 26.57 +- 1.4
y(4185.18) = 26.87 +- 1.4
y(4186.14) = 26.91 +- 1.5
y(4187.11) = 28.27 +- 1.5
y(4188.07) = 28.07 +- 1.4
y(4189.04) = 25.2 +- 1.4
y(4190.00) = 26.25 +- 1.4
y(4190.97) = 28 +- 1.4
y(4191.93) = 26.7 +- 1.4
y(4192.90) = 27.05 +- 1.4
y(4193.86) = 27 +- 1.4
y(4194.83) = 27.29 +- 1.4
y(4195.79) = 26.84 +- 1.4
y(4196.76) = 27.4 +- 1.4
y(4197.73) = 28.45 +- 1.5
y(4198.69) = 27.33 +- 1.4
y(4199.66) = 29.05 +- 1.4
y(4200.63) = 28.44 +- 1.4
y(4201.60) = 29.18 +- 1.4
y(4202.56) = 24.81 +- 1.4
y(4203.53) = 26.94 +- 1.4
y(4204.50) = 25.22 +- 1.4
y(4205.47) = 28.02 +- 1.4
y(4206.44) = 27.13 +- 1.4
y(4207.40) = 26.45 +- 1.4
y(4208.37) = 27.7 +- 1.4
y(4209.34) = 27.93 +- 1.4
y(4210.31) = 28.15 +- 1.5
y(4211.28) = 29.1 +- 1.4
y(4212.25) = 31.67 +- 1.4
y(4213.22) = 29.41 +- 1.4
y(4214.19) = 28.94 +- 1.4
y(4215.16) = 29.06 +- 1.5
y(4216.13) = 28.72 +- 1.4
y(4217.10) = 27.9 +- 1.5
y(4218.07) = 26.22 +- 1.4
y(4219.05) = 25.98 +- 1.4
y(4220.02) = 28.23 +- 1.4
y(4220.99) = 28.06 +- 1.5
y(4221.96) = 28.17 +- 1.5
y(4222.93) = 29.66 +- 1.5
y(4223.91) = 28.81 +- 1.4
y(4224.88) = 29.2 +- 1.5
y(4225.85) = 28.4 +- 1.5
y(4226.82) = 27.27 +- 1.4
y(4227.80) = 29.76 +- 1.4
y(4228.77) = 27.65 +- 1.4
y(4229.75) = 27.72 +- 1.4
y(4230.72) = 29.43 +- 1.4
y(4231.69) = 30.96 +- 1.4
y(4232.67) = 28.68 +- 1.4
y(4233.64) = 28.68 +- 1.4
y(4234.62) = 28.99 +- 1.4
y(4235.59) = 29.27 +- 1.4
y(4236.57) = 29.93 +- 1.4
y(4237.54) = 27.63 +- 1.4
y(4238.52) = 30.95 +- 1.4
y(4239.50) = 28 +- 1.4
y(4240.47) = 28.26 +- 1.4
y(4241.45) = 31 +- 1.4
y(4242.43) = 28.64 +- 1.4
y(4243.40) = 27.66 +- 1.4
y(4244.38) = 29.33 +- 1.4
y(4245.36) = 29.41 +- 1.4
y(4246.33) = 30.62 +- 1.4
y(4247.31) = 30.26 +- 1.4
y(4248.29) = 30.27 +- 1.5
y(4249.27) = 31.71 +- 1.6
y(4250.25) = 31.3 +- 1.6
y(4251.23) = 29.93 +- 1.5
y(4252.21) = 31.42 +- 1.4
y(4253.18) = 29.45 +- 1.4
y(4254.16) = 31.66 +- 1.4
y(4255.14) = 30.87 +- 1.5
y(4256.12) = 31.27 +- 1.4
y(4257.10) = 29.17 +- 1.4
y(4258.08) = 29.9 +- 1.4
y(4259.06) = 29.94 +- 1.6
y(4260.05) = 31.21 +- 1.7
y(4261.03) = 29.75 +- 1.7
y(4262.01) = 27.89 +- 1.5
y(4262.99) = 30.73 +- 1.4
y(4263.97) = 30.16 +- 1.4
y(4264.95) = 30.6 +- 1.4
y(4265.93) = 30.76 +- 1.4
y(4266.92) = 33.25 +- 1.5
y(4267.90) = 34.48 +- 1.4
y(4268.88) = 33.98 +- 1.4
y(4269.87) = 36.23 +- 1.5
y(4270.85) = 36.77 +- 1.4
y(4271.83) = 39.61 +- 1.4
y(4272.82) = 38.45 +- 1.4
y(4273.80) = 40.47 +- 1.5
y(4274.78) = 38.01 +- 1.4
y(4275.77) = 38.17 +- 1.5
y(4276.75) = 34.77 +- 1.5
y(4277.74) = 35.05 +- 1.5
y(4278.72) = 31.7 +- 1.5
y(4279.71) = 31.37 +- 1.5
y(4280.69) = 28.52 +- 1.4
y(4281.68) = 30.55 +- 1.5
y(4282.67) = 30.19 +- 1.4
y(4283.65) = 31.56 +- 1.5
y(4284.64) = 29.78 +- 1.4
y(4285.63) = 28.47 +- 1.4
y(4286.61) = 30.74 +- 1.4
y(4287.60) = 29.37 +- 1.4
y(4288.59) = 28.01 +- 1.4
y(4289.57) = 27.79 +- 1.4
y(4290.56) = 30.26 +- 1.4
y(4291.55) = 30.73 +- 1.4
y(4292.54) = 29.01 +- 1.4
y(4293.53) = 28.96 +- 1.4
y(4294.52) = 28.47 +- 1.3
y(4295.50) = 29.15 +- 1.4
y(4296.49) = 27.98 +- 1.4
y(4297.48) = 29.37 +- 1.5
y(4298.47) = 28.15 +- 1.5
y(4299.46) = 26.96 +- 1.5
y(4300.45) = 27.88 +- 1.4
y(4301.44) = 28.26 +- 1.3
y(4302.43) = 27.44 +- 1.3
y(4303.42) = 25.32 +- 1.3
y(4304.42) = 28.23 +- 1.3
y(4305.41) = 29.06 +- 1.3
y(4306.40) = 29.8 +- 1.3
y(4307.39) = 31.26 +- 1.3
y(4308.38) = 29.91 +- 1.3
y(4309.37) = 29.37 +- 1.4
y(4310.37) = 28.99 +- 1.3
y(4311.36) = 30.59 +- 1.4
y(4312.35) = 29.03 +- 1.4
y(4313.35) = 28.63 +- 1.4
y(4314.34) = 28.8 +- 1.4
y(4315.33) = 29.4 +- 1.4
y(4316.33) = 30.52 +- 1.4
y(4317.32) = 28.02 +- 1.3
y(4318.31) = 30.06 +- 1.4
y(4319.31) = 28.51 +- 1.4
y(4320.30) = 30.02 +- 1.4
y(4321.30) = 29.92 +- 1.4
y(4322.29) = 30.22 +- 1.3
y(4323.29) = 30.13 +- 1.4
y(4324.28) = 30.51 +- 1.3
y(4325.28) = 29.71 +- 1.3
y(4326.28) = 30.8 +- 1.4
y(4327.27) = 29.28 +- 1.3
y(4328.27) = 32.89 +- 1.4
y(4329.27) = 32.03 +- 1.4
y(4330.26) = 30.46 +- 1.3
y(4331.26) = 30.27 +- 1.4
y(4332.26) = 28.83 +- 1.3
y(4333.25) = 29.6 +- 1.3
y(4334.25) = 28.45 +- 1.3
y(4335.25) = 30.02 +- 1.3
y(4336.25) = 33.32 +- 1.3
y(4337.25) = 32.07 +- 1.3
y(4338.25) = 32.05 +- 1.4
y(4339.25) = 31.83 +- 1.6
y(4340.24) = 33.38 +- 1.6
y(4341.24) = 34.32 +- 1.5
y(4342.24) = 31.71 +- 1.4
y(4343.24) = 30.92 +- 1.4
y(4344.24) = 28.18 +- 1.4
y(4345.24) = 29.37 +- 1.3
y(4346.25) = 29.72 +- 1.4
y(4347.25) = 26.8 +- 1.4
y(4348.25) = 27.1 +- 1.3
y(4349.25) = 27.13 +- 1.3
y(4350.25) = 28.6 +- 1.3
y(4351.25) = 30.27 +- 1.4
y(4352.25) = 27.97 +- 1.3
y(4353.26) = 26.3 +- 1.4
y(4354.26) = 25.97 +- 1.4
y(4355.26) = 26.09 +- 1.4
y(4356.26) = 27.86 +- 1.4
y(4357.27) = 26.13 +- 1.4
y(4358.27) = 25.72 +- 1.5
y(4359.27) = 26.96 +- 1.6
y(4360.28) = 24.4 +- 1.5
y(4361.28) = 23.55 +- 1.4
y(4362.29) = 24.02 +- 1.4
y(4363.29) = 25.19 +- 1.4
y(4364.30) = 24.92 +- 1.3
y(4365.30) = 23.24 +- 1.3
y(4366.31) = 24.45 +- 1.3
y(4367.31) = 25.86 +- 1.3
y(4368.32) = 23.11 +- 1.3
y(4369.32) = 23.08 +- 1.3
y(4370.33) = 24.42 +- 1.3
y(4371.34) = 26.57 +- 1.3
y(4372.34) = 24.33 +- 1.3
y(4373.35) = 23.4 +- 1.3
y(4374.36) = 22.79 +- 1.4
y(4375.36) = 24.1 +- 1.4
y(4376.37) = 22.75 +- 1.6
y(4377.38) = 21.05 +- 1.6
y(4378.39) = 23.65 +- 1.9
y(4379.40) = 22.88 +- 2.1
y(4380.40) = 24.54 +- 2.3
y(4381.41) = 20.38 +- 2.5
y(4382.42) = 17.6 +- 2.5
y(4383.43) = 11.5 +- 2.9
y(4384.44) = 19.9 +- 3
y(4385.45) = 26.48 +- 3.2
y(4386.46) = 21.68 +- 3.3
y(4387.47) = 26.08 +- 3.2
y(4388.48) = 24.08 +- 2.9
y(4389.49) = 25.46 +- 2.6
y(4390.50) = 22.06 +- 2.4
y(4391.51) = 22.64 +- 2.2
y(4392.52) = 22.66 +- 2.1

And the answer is 5.31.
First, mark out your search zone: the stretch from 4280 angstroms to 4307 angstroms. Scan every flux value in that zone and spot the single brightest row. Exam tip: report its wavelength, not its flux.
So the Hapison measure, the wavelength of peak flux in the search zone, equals 4283.65 angstroms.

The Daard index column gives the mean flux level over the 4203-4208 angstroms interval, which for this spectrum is 26.8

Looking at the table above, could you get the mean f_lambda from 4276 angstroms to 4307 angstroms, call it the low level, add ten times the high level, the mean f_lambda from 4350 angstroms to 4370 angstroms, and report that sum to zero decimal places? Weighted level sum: 286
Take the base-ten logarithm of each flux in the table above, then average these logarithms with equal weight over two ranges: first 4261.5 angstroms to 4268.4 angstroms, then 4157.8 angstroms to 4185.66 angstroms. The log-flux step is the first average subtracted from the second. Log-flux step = -0.05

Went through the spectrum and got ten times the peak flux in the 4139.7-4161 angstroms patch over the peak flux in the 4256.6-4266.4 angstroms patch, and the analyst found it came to 10.1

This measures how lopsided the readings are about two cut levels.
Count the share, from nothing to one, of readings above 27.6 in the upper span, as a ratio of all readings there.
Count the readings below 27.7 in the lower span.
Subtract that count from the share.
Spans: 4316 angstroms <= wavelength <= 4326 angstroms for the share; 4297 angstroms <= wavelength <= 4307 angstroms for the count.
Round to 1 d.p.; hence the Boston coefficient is -2.0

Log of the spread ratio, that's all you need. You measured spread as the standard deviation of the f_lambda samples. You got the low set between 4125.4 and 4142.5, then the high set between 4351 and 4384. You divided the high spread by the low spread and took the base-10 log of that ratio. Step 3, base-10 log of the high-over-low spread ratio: 0.15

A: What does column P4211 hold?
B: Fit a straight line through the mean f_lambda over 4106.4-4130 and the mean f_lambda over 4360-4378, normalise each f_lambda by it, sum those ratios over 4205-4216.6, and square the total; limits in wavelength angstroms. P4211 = 135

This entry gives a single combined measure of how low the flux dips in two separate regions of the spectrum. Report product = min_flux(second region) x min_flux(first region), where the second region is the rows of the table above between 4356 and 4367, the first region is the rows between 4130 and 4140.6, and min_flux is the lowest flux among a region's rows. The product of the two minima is 611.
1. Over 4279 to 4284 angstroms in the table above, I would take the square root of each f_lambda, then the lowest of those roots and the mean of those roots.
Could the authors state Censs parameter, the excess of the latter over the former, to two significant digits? 0.18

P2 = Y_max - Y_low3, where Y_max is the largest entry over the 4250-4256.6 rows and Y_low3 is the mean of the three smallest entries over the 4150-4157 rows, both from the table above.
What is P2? 4.4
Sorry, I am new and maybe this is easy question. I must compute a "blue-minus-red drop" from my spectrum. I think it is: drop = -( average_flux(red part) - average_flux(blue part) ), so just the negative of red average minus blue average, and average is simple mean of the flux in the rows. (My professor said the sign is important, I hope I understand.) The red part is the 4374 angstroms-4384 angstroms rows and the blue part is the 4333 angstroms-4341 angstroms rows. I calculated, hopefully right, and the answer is 10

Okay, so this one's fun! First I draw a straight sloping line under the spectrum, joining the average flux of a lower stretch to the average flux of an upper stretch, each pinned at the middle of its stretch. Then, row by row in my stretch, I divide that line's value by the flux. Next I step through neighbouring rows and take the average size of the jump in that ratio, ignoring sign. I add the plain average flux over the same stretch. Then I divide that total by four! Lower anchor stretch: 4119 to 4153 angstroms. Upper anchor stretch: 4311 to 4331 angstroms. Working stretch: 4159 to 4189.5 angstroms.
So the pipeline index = 6.99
